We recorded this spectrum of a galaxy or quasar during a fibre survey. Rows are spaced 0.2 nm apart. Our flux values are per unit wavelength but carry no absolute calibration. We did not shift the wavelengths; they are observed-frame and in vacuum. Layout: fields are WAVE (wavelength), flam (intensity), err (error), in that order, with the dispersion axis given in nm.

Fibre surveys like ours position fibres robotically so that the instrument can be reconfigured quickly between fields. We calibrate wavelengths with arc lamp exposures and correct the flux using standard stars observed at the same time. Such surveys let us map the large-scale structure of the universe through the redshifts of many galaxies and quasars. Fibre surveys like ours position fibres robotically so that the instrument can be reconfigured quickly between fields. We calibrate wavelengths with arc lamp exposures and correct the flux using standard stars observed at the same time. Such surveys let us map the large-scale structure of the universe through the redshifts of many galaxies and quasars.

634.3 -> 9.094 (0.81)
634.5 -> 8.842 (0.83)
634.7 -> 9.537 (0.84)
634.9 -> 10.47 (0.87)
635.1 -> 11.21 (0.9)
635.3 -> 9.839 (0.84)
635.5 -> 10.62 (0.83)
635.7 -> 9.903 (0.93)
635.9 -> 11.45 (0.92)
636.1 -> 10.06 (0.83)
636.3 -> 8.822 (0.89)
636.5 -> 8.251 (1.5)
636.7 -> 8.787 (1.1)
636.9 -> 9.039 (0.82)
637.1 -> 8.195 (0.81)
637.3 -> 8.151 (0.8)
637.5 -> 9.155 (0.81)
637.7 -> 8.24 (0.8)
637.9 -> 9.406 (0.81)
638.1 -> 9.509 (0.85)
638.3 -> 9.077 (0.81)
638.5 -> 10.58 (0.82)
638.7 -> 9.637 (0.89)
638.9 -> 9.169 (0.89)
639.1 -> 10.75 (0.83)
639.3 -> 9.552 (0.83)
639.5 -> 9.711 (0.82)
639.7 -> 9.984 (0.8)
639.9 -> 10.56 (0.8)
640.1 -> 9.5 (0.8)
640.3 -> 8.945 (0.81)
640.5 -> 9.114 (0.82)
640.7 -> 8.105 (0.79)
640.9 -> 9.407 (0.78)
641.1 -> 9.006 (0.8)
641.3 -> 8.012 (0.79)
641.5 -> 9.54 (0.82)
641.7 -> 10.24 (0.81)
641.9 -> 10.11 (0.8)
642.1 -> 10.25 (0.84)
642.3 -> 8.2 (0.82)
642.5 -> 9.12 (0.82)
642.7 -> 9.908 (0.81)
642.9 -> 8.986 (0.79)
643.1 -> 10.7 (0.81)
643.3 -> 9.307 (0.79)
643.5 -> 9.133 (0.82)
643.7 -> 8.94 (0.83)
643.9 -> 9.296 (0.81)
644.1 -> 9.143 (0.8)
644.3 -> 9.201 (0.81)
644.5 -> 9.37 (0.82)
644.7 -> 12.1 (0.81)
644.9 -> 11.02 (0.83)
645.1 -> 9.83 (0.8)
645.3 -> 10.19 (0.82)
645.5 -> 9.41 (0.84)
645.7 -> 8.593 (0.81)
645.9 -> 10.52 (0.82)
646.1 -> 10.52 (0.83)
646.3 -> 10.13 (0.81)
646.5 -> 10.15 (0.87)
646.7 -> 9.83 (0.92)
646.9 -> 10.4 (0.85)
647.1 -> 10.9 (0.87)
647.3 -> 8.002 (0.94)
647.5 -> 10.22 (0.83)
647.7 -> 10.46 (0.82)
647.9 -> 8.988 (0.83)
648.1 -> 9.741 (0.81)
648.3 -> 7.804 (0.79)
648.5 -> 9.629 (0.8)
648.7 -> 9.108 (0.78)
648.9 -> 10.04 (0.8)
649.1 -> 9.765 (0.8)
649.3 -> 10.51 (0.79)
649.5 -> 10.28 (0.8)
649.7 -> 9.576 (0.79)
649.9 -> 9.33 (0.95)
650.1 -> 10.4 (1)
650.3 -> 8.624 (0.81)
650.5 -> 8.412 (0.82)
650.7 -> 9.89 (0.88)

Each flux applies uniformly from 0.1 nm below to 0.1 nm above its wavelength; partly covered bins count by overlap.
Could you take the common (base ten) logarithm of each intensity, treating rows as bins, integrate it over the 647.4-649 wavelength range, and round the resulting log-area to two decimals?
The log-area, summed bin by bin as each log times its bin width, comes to 1.56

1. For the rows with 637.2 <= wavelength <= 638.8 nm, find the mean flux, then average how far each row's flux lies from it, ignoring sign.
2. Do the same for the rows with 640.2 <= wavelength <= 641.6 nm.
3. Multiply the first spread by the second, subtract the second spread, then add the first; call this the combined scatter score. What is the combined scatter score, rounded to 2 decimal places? 0.36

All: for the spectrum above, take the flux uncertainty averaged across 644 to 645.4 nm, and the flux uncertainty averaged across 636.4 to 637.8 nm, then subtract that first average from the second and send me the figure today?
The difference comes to 0.14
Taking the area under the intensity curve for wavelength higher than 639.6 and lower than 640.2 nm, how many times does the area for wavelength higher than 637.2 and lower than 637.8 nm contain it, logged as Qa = 0.85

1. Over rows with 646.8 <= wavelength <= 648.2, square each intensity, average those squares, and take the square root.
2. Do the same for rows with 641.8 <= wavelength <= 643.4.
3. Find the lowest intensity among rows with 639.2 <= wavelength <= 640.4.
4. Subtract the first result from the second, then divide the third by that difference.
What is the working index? -35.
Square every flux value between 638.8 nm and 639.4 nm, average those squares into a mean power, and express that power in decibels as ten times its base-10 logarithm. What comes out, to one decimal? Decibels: 19.9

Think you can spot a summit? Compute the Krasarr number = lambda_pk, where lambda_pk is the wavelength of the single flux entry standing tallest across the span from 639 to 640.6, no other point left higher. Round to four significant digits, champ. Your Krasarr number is 639.1 nm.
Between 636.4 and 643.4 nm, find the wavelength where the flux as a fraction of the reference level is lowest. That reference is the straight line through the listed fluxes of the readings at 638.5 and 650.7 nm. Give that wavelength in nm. 637.3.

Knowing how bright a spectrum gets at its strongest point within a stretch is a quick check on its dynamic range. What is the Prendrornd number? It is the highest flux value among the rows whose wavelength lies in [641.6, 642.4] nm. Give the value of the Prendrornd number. 10.25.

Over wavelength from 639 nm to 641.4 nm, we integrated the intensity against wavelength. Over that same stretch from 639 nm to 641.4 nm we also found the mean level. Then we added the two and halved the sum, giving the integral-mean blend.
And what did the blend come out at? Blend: 16.0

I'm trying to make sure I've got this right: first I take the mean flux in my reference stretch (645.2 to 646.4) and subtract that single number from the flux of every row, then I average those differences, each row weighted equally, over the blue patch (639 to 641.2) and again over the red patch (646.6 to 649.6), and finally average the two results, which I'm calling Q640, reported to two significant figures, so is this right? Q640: -0.28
